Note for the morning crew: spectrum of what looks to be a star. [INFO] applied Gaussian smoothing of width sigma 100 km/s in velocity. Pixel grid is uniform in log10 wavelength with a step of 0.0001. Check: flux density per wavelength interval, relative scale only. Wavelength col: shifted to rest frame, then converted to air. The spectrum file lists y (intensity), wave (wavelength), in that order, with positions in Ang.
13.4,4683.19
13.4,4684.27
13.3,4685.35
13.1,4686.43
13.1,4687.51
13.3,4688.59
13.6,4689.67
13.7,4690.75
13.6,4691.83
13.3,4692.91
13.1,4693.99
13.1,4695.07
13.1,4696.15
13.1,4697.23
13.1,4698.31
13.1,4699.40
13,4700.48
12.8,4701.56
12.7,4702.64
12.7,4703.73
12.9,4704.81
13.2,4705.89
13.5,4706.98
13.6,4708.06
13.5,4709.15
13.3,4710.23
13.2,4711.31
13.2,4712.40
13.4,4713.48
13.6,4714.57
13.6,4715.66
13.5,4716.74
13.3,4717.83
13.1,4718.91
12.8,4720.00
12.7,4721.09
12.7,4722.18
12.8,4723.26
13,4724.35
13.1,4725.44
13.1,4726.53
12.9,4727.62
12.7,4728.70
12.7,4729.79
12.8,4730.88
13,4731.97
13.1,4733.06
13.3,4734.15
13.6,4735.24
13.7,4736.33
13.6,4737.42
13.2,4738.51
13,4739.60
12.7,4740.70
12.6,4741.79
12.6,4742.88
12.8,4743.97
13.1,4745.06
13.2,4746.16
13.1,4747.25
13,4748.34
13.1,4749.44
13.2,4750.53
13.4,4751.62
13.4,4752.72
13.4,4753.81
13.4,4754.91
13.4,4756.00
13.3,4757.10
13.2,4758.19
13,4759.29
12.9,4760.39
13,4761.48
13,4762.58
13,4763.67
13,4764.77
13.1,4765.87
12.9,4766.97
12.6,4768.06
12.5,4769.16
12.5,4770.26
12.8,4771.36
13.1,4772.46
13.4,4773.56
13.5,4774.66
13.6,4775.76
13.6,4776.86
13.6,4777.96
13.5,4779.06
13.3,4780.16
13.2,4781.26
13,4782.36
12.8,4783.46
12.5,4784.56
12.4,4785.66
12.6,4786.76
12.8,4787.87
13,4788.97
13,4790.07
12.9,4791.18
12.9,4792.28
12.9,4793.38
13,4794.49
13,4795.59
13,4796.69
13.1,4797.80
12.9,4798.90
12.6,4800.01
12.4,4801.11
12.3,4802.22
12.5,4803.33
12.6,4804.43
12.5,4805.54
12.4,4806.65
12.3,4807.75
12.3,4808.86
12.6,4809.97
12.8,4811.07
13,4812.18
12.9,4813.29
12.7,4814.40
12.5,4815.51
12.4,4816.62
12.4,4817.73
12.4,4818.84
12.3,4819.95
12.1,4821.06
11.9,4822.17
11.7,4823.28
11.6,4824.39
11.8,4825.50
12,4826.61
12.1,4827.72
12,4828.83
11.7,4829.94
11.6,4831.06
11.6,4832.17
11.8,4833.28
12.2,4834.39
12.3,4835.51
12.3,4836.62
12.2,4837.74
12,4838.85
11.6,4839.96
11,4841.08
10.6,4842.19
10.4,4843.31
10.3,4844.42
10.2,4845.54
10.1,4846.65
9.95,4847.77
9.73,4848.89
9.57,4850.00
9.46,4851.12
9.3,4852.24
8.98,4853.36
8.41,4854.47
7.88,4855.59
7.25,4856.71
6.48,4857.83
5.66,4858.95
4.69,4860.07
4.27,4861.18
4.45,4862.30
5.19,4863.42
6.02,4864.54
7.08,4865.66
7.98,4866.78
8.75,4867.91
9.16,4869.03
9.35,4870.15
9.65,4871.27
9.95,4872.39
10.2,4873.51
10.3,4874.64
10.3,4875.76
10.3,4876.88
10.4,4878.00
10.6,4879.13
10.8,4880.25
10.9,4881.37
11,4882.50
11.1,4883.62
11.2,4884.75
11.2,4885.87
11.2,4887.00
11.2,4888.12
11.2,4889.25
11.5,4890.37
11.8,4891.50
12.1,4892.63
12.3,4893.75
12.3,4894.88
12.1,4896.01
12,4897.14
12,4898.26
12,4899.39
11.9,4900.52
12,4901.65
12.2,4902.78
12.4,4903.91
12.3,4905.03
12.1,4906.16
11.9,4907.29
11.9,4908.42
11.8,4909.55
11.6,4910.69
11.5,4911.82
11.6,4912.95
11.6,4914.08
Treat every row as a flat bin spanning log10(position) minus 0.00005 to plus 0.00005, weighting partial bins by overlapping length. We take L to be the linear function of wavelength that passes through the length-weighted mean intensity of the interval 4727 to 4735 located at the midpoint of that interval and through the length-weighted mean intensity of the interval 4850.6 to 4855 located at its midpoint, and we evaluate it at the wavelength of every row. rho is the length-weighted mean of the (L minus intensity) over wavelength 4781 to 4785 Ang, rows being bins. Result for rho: -1.6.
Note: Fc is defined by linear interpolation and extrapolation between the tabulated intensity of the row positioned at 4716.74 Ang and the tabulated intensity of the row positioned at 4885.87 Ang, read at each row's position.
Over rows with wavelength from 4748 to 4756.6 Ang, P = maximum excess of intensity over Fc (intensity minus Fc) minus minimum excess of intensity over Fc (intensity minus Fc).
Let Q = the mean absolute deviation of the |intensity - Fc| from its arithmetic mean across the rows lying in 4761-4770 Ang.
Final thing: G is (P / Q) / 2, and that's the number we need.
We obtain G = 4.1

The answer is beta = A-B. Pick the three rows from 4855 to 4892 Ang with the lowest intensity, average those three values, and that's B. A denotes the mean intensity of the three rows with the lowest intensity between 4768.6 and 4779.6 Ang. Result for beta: 8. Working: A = 12.6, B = 4.5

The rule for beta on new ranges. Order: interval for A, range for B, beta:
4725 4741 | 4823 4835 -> 1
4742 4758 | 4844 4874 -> 8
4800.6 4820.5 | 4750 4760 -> -1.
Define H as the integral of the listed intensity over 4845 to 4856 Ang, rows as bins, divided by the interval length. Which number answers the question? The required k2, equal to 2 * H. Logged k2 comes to 18.8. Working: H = 9.4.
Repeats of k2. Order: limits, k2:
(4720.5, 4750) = 26.0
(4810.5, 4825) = 24.7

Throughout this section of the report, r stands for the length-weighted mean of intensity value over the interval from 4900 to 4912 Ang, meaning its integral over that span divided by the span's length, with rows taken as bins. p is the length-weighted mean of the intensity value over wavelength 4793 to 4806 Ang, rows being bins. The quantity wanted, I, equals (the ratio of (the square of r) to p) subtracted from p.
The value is 1.5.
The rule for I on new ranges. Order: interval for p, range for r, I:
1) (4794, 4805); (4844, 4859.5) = 6.7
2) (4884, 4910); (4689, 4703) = -2.8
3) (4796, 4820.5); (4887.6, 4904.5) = 1.3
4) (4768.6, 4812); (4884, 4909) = 1.9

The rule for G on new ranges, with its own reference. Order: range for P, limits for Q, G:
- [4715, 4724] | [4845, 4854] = 1.4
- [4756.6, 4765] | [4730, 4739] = 1.2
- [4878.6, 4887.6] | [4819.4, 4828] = 3.1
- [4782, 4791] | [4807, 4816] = 1.5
